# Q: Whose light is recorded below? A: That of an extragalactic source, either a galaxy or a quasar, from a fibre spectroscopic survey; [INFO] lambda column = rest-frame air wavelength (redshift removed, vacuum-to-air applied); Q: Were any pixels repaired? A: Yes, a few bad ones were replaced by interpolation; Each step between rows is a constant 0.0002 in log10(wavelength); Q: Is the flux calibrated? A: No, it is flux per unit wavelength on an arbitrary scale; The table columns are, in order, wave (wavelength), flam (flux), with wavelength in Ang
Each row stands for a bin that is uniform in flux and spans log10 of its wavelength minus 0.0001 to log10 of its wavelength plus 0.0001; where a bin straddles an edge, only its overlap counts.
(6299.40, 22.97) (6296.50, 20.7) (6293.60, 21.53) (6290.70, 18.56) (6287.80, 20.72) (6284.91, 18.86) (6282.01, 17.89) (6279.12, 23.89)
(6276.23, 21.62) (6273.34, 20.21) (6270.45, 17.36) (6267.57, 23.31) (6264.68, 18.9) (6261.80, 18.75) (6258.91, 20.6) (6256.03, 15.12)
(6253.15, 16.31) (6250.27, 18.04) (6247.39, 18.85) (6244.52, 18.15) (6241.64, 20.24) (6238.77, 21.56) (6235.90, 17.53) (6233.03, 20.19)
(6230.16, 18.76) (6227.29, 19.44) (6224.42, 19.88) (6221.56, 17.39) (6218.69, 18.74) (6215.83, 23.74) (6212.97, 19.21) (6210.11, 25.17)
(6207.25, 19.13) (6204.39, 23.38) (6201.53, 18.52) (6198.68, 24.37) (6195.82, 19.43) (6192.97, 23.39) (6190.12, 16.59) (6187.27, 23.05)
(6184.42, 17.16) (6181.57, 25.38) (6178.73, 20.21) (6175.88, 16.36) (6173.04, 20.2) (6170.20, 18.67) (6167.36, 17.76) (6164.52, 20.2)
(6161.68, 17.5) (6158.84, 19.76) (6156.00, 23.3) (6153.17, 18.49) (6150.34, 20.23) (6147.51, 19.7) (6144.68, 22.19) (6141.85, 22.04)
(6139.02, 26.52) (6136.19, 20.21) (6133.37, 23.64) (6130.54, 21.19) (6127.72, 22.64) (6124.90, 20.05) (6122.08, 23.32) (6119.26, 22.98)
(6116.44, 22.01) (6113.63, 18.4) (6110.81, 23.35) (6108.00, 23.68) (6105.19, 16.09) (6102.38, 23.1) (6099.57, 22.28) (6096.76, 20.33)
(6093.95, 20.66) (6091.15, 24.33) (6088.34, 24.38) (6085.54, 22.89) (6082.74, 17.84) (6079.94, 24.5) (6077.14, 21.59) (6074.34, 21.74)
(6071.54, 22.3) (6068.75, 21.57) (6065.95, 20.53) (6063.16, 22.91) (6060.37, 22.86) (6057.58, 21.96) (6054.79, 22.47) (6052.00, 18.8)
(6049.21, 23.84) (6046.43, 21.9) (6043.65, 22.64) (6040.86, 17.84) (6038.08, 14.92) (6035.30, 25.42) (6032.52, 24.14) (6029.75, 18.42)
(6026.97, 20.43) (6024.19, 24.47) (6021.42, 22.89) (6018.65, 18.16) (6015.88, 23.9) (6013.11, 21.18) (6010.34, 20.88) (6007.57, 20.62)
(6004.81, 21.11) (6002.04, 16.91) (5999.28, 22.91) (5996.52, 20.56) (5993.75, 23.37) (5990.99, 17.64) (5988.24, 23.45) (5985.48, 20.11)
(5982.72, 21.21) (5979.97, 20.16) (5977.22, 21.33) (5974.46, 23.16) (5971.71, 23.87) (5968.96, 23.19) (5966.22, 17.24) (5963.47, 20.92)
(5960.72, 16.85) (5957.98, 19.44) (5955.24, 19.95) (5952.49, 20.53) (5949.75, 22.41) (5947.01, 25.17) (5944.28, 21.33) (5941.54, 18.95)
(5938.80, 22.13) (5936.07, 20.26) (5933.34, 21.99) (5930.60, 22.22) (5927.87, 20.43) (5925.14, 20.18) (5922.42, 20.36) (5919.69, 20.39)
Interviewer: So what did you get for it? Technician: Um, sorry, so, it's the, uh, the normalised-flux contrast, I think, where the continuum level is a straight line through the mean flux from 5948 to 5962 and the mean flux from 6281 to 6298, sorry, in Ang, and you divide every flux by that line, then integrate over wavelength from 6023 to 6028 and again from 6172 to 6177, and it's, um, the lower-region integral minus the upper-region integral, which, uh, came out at 1.0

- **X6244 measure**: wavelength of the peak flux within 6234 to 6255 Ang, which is 6238.77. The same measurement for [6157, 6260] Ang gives 6181.57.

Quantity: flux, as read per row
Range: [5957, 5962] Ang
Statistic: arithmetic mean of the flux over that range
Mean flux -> 18.1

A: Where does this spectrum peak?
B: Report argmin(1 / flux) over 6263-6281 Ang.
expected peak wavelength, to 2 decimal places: 6279.12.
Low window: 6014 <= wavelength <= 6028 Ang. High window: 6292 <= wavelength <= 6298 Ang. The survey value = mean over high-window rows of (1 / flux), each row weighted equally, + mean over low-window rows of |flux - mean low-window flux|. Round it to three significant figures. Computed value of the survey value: 2.19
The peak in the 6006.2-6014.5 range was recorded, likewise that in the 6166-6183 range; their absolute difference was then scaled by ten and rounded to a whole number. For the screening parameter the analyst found 42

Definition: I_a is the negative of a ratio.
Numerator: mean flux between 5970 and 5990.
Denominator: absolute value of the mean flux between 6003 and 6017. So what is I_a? -1.02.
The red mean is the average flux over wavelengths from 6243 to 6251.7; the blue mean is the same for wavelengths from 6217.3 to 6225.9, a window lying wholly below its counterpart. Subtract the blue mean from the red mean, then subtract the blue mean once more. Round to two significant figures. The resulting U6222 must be -19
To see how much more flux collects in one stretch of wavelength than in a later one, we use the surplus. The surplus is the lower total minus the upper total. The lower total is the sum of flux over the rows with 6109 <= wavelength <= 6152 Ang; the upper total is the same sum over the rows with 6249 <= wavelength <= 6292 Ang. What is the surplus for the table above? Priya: 38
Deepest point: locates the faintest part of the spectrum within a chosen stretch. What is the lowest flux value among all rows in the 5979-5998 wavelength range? 17.64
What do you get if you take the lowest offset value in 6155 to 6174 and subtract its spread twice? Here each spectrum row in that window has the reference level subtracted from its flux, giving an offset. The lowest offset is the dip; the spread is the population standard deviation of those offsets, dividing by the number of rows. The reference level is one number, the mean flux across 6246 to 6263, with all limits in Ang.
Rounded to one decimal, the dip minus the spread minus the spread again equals -4.1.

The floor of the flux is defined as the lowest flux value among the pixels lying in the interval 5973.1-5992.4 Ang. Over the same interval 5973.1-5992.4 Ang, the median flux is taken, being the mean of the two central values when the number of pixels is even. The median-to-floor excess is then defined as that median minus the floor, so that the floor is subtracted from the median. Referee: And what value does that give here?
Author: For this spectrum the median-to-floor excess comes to 3.6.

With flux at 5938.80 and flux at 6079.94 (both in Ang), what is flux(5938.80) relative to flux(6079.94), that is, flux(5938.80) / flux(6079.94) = 0.90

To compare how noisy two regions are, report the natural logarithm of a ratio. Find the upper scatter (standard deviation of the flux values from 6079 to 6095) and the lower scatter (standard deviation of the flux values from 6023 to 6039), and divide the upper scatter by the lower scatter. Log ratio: -0.4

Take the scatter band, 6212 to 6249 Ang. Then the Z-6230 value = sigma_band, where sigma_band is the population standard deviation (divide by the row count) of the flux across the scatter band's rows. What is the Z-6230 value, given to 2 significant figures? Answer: 1.6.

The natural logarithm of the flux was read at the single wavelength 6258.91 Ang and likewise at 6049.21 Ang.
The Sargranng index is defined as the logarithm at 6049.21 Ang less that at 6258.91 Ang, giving 0.15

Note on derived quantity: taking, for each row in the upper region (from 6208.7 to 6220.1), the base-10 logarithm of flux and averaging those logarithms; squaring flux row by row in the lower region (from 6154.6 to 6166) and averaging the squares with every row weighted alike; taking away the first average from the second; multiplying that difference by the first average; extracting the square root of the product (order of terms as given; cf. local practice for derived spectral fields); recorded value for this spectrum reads 23.4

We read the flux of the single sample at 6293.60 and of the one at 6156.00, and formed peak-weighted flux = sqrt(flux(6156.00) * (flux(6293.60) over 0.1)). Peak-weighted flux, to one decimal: 70.8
